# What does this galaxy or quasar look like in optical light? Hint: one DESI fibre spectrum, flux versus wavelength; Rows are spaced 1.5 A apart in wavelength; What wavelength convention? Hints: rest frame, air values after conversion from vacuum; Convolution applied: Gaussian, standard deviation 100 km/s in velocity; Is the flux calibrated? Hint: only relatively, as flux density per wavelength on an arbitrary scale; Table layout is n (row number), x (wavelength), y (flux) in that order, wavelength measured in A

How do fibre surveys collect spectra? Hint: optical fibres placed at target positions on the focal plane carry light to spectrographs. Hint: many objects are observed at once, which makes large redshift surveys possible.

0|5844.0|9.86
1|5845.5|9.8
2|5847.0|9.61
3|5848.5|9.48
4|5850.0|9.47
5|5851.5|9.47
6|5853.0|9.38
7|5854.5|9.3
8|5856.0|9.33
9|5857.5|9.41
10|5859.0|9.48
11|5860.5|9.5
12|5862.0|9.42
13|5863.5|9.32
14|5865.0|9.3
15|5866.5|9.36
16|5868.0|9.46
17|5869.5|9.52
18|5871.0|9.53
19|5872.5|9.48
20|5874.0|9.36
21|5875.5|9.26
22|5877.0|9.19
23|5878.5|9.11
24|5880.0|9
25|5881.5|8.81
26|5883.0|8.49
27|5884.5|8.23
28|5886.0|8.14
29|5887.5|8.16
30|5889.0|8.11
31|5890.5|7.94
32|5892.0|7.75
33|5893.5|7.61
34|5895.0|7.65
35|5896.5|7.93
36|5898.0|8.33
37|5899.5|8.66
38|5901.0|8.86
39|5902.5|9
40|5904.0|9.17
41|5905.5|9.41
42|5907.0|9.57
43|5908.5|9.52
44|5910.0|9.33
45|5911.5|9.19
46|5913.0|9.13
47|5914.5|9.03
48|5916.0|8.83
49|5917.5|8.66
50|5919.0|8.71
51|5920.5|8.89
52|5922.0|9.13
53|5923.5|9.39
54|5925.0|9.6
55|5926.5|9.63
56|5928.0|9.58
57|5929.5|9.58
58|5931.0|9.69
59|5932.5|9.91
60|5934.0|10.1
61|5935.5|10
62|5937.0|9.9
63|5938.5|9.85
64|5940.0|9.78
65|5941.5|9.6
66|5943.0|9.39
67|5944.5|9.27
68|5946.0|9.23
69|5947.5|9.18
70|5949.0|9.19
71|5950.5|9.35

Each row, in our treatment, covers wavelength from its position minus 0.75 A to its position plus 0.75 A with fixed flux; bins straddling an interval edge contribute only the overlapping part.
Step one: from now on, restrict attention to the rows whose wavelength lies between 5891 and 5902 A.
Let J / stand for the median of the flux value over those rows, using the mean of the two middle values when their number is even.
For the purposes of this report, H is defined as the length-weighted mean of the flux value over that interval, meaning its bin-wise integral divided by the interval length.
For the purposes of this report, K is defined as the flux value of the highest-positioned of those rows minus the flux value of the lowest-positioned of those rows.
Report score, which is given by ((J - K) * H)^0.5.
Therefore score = 7.45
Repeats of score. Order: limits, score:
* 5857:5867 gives 9.43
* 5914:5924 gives 8.73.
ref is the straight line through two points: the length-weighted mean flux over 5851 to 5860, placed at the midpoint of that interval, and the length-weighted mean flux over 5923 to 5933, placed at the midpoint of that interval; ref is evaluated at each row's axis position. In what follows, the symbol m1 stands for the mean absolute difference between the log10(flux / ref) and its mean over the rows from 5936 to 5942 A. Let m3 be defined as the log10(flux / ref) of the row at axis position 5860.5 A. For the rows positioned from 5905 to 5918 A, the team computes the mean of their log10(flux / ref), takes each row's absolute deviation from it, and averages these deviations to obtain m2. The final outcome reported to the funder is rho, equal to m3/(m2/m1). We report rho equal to 0.001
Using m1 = 0.0043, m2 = 0.012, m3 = 0.004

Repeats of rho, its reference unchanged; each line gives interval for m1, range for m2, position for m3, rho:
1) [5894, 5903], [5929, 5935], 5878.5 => -0.047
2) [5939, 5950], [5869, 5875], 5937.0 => 0.035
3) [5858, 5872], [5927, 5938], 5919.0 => -0.018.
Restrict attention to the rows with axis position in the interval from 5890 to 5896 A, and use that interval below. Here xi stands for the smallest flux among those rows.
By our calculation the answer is 7.61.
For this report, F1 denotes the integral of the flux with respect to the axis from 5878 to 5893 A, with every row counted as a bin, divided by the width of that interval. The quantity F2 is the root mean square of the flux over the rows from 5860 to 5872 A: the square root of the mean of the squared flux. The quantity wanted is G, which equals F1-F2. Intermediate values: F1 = 8.3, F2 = 9.4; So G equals -1.1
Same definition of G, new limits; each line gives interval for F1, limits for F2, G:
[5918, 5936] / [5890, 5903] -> 1.3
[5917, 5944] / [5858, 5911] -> 0.6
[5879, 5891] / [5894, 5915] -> -0.5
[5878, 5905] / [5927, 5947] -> -1.3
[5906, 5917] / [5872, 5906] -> 0.6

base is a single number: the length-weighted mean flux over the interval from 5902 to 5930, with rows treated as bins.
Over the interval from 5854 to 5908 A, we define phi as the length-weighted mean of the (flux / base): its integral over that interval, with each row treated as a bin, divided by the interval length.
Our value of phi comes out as 0.96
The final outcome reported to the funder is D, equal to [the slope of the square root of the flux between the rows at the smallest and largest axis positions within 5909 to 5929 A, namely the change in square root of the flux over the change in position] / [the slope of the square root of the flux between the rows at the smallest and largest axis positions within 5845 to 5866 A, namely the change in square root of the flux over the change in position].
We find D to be -0.5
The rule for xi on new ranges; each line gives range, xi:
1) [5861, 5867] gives 9.3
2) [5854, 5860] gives 9.3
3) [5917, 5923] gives 8.66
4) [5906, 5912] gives 9.19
